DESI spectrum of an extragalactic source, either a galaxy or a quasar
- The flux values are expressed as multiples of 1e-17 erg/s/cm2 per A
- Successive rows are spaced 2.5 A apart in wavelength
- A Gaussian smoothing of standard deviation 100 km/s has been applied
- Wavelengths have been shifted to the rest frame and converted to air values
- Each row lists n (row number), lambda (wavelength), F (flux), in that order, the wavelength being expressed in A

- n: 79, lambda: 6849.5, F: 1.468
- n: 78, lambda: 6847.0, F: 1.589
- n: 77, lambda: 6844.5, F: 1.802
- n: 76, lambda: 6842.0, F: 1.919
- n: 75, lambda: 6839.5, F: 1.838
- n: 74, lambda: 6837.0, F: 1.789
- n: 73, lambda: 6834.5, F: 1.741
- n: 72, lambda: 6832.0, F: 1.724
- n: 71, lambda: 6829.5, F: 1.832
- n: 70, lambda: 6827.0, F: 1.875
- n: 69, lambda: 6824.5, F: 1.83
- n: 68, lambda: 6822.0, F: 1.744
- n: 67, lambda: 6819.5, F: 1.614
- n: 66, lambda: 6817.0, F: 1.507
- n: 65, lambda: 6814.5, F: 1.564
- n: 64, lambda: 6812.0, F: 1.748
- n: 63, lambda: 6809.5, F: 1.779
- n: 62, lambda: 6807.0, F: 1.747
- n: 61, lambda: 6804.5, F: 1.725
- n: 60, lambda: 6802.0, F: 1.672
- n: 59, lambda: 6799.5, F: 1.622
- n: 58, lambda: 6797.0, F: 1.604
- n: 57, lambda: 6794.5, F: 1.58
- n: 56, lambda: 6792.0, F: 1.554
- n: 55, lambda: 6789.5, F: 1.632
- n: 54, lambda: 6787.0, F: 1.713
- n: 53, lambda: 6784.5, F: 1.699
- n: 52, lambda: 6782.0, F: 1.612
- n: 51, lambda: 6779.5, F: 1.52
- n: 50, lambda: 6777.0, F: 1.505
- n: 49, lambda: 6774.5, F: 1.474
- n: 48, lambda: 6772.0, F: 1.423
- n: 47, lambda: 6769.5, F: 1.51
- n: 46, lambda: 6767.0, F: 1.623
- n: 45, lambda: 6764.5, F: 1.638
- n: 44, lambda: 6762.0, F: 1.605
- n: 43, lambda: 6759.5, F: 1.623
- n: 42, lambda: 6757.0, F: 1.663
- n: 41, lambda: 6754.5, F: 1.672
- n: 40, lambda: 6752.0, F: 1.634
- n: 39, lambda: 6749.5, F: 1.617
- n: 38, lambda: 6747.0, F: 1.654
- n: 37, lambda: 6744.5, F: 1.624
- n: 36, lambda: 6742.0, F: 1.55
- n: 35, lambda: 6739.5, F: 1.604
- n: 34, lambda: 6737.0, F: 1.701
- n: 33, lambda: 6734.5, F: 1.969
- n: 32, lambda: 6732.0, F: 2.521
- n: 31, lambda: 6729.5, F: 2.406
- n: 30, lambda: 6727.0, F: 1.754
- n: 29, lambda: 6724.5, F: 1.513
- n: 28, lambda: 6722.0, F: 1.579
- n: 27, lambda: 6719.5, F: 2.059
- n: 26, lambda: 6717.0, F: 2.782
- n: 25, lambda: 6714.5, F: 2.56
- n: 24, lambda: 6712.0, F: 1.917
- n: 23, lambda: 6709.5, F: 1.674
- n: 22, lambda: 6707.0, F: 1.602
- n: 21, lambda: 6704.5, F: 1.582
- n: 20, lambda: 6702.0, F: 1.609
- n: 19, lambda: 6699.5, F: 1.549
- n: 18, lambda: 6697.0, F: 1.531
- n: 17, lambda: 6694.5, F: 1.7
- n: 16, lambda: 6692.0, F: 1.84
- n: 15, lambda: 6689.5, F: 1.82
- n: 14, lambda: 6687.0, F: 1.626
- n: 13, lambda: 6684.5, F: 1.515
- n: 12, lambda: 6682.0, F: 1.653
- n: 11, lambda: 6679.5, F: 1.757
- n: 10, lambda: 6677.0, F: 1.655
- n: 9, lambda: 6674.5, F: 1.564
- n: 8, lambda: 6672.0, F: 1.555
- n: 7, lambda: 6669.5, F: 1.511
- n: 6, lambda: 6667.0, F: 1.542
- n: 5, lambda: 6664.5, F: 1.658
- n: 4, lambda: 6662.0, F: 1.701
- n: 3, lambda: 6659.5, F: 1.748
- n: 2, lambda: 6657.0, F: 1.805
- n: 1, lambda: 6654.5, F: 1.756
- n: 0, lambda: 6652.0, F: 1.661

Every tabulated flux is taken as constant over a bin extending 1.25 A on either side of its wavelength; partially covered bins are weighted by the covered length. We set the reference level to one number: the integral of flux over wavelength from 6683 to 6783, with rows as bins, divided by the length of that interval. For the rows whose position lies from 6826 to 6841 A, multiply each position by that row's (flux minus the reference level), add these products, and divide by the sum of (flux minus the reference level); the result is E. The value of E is 6832.3 A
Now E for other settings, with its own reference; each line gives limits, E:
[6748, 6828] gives 6777.9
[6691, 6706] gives 6701.5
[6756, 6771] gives 6764.5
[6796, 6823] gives 6810.0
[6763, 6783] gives 6773.8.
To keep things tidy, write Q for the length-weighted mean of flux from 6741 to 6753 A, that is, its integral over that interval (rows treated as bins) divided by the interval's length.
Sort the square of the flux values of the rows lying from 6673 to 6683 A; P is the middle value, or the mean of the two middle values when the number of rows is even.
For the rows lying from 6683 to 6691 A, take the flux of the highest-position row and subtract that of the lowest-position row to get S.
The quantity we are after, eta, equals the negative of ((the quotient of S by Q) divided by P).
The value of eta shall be -0.07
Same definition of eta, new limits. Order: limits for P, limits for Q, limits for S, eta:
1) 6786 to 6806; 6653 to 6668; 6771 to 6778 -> -0.02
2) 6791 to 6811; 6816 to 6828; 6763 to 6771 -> 0.03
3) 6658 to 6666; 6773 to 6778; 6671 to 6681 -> -0.05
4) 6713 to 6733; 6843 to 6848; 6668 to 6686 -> 0.00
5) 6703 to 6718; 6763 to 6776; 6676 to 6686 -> 0.03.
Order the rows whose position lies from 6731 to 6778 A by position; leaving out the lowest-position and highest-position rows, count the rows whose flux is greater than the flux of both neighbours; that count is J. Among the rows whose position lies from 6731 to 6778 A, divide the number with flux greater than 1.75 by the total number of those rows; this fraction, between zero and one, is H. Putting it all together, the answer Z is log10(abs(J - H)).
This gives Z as 0.46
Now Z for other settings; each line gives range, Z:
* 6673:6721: 0.56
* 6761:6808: 0.30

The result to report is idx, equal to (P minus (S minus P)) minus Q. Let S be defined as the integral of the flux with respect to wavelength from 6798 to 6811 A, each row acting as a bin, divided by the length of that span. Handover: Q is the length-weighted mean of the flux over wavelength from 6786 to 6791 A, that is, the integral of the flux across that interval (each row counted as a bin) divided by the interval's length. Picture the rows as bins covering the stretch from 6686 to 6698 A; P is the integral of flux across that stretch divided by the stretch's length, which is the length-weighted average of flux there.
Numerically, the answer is 0.04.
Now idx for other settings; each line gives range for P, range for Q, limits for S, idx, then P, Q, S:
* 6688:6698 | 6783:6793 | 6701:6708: 0.20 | 1.73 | 1.65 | 1.60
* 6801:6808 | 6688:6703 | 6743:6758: 0.11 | 1.72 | 1.68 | 1.64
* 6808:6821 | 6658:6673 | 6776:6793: 0.06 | 1.65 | 1.62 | 1.61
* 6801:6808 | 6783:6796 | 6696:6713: 0.16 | 1.72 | 1.63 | 1.64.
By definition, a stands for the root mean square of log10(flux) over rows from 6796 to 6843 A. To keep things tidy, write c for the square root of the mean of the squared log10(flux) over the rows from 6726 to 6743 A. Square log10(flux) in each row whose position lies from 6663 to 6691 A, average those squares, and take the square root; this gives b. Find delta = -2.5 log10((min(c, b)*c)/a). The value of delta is 1.48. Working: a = 0.239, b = 0.211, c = 0.289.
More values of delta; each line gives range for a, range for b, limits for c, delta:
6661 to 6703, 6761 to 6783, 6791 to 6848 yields 1.71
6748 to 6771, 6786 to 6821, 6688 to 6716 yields 1.47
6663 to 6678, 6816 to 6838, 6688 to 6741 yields 1.19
